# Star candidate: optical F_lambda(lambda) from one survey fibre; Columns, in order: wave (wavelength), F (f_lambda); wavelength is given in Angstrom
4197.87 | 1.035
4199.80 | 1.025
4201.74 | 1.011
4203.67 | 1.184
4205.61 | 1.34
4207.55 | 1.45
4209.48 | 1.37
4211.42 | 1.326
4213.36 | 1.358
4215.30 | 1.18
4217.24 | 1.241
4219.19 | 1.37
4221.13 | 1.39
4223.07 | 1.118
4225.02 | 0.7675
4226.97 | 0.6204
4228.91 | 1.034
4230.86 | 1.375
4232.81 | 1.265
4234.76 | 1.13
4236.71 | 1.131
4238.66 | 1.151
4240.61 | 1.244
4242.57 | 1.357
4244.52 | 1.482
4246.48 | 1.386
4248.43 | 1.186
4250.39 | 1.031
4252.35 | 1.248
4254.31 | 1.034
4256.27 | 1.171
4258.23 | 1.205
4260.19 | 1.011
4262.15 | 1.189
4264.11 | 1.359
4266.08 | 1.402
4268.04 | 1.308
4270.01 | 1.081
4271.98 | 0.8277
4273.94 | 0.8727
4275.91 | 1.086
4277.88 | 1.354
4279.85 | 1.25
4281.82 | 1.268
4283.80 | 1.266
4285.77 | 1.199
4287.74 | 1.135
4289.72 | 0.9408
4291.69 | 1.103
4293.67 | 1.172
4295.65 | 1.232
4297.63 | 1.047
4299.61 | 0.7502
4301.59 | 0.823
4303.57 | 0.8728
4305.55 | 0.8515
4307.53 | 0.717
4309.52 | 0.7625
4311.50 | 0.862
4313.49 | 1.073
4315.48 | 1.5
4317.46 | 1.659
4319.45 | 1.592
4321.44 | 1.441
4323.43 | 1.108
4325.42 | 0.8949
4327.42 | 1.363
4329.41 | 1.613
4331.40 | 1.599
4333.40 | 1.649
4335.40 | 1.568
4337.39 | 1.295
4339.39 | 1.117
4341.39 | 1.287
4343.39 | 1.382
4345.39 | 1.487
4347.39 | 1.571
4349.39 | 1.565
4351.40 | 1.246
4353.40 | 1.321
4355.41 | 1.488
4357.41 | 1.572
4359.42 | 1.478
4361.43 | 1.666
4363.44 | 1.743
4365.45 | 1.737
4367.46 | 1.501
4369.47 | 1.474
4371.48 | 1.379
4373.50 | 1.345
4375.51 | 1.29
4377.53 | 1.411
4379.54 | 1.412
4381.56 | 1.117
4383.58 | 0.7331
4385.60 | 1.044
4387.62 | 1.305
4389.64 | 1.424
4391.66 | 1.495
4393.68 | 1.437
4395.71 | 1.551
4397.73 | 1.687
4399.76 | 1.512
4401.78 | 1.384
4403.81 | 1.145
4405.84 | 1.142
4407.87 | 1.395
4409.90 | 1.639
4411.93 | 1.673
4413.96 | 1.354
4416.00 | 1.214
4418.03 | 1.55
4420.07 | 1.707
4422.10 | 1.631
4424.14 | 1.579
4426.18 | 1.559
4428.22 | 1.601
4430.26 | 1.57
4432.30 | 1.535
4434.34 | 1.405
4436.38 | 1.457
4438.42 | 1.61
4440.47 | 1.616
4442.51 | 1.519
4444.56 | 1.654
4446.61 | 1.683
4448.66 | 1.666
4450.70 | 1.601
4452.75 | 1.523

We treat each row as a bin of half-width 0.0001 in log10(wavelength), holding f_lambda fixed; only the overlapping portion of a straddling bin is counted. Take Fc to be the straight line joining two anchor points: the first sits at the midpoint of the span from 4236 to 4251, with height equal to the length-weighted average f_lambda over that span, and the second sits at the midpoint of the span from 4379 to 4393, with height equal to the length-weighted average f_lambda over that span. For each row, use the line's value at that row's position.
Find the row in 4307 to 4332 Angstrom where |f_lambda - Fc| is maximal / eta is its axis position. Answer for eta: 4307.53 Angstrom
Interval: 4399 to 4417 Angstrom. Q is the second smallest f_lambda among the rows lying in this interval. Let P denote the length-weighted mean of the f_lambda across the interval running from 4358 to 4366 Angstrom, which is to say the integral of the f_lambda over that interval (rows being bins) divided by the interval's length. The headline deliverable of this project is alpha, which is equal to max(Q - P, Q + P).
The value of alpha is 2.8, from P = 1.65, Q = 1.145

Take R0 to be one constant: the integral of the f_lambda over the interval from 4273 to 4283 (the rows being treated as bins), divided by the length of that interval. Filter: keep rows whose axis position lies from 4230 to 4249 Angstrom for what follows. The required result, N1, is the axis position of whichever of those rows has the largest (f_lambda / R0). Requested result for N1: 4244.52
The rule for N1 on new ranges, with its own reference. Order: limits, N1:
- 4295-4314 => 4295.65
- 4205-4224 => 4207.55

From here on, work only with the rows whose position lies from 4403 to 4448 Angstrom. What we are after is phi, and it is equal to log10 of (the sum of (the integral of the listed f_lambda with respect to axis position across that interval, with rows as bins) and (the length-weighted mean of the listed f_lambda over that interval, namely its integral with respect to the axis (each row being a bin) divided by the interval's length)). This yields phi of 1.84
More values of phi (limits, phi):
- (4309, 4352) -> 1.78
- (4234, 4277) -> 1.71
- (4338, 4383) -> 1.82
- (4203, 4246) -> 1.73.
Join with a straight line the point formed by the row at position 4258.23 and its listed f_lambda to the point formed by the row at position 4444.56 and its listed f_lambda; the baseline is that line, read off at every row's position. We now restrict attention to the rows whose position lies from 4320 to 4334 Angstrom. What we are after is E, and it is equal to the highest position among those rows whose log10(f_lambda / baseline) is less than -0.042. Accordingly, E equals 4325.42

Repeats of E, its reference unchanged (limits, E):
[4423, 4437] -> 4436.38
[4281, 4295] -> 4291.69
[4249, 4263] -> 4260.19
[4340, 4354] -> 4351.40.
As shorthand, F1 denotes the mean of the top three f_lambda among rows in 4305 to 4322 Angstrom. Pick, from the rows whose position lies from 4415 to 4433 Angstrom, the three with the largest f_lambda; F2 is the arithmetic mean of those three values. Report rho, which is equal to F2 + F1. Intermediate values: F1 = 1.58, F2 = 1.65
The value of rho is 3.23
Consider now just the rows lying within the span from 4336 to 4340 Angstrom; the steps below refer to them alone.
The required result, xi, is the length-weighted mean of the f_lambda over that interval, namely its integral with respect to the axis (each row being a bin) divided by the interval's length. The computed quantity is 1.25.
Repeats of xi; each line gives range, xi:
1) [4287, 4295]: 1.09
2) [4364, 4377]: 1.46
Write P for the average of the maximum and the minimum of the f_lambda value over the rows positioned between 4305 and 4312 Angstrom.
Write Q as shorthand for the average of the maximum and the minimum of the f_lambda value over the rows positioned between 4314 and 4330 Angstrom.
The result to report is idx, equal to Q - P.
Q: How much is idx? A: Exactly 0.49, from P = 0.79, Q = 1.28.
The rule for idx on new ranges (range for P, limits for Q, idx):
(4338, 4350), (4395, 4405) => 0.07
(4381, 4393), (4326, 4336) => 0.39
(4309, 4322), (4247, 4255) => -0.07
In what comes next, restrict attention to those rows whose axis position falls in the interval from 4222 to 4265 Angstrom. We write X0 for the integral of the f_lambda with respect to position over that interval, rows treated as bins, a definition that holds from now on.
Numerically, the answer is 50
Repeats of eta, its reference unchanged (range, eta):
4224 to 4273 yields 4226.97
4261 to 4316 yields 4307.53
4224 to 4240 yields 4226.97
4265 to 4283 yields 4271.98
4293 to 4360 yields 4307.53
